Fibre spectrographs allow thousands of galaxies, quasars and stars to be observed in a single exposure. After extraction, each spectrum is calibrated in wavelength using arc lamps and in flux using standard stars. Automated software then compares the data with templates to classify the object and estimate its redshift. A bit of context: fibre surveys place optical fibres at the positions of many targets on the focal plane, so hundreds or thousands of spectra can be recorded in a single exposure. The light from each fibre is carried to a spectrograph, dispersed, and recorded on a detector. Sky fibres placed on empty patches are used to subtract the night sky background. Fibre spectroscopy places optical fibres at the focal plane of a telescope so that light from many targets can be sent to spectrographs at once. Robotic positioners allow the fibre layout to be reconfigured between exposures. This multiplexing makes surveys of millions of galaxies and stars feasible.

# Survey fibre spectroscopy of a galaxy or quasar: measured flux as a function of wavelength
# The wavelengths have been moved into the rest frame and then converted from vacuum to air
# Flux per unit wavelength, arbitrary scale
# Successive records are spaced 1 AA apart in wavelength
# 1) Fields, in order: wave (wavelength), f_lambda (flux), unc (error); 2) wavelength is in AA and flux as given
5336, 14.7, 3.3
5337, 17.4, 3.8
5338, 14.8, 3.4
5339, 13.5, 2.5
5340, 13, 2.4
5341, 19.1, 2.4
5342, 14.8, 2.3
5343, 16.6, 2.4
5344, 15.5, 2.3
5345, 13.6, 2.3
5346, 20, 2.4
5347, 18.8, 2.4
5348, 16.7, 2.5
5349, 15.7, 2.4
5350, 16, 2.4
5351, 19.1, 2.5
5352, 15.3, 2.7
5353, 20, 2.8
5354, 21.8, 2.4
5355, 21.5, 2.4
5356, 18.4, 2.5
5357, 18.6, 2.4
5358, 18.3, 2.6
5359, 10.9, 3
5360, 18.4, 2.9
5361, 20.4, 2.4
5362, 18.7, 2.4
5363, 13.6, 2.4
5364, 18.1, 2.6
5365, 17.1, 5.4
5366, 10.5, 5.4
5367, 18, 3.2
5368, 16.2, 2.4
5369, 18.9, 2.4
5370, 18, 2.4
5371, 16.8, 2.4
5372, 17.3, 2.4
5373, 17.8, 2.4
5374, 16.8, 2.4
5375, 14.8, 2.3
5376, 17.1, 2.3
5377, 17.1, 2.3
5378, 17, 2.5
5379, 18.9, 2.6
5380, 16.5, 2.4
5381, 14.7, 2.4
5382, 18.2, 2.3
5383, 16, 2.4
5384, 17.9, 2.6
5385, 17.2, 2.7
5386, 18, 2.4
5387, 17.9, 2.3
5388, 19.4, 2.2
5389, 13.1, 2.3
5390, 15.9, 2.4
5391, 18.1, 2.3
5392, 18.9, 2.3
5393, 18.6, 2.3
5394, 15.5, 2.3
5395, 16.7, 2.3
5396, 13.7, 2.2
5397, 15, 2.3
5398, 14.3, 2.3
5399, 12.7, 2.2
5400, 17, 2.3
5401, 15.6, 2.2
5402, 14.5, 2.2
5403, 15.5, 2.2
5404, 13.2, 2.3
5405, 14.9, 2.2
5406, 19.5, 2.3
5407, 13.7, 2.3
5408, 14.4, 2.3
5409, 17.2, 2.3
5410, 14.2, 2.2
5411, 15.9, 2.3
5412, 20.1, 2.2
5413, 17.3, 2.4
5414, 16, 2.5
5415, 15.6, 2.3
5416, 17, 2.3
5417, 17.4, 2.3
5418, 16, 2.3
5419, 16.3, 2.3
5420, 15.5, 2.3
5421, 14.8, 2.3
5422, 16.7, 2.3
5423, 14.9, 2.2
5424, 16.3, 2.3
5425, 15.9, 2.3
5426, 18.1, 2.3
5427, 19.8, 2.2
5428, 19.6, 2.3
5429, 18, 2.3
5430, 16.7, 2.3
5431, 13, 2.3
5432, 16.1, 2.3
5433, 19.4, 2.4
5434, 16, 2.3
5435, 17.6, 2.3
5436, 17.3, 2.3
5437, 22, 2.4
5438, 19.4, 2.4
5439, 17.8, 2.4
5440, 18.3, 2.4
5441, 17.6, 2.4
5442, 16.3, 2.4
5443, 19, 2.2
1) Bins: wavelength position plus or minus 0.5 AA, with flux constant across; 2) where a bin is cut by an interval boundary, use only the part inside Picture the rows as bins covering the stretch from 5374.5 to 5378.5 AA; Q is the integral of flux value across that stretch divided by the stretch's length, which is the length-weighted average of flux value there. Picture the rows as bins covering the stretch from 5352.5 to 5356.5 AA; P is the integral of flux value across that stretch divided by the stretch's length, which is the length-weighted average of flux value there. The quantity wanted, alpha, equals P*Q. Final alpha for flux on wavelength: 337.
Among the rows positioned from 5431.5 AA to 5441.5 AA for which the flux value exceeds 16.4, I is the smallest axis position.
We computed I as 5433 AA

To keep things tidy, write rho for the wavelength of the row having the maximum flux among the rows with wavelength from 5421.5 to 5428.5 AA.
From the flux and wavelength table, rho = 5427 AA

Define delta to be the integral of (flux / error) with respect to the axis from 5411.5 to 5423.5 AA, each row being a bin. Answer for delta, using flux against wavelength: 85.7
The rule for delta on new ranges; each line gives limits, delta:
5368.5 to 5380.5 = 86.2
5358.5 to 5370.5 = 71.8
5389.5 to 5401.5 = 84.0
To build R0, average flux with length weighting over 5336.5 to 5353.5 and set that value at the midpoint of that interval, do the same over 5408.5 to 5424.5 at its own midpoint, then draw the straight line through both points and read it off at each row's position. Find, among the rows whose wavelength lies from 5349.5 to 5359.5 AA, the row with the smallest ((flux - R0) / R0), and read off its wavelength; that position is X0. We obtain 5359 AA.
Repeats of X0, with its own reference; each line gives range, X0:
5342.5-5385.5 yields 5366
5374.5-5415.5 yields 5399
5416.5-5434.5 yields 5431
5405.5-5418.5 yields 5407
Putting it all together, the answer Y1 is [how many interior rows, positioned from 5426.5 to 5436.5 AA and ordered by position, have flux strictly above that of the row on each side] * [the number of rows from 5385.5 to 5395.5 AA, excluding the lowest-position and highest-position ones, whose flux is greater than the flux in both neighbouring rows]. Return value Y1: 4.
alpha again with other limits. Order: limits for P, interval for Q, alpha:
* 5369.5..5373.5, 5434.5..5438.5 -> 333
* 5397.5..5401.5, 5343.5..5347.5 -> 253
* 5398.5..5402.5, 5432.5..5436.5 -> 263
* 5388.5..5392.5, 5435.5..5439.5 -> 316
